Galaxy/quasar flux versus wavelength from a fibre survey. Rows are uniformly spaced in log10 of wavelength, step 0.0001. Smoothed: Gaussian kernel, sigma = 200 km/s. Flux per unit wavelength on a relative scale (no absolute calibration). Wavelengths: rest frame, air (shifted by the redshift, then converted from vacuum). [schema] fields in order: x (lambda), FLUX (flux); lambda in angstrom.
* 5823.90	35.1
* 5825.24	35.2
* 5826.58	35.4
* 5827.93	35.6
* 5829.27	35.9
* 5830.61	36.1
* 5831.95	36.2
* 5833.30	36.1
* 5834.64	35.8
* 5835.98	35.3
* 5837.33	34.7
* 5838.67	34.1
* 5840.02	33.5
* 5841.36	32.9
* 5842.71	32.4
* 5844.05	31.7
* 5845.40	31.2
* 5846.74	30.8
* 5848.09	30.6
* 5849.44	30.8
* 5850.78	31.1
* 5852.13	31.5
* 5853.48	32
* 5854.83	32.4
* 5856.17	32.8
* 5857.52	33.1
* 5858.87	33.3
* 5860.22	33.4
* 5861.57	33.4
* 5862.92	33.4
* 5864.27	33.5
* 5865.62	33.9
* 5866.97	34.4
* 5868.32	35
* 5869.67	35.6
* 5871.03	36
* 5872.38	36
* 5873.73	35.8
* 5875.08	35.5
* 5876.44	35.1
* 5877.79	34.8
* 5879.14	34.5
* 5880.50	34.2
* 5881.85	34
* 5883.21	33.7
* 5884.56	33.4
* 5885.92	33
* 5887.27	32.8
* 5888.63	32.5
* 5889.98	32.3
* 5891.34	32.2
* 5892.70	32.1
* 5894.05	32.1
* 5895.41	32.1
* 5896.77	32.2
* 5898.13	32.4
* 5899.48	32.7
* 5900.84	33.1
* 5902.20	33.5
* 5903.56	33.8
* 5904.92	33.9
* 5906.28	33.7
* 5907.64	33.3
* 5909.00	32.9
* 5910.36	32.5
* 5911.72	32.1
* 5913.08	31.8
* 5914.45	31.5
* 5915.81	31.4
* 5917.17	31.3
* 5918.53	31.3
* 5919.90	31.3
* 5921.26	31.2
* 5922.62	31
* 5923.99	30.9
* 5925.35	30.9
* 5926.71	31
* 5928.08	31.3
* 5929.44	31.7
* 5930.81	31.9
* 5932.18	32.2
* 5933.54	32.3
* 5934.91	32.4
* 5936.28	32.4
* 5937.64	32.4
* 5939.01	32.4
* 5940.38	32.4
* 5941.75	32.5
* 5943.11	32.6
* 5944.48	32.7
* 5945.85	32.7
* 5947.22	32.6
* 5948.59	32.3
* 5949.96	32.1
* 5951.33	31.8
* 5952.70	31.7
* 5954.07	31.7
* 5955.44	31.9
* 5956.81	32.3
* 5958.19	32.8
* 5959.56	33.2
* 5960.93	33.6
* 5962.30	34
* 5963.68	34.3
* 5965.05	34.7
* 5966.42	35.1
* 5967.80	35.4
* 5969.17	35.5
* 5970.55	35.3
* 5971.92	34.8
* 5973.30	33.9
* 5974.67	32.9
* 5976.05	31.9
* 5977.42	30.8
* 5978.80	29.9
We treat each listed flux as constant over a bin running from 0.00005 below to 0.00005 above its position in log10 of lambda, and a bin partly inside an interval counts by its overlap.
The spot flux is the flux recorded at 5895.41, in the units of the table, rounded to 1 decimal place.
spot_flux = 32.1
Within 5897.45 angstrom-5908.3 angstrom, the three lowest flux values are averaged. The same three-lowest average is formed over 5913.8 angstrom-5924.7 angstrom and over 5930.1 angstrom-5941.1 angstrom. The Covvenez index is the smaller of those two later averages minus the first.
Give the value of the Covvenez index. -1.7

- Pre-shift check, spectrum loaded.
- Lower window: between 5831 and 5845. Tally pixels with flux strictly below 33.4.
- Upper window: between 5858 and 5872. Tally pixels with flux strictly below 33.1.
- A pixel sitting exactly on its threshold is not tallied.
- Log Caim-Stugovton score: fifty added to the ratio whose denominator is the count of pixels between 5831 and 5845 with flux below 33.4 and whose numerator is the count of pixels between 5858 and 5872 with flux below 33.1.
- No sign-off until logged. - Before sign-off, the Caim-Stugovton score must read 50.0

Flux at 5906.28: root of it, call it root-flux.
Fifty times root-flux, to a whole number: 290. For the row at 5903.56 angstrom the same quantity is 291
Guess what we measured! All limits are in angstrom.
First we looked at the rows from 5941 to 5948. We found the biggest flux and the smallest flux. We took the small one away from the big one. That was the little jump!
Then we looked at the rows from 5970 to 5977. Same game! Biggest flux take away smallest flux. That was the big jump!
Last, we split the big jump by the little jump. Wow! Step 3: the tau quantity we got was 17.0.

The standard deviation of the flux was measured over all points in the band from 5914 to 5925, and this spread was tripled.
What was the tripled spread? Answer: 0.6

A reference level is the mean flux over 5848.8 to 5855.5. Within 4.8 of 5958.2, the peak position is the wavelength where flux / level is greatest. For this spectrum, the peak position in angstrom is 5962.30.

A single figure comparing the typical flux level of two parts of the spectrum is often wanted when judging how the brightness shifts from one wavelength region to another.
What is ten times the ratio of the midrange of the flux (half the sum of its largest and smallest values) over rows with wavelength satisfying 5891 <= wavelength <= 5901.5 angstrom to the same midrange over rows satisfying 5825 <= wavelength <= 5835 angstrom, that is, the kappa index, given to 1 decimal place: 9.1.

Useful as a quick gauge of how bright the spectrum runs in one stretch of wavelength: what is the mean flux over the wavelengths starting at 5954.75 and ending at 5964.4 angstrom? 33.2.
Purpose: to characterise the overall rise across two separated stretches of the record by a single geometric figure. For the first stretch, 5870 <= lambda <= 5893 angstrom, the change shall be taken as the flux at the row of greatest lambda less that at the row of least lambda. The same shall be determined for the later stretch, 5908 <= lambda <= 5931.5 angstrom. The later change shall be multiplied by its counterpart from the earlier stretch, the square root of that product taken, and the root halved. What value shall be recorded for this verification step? 1.0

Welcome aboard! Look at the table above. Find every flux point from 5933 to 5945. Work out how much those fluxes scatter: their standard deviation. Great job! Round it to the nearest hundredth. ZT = 0.12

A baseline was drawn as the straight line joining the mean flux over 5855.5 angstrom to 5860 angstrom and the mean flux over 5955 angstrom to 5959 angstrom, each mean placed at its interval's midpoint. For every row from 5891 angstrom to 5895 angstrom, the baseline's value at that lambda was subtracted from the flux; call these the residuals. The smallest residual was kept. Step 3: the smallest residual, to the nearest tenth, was -0.7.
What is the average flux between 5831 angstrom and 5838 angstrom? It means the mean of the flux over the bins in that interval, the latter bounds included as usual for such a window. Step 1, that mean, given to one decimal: 35.6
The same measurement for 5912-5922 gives 31.4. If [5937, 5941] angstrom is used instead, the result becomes 32.4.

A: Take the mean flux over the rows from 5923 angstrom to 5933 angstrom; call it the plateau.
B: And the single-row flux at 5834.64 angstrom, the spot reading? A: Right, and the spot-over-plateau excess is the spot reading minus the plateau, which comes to 4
